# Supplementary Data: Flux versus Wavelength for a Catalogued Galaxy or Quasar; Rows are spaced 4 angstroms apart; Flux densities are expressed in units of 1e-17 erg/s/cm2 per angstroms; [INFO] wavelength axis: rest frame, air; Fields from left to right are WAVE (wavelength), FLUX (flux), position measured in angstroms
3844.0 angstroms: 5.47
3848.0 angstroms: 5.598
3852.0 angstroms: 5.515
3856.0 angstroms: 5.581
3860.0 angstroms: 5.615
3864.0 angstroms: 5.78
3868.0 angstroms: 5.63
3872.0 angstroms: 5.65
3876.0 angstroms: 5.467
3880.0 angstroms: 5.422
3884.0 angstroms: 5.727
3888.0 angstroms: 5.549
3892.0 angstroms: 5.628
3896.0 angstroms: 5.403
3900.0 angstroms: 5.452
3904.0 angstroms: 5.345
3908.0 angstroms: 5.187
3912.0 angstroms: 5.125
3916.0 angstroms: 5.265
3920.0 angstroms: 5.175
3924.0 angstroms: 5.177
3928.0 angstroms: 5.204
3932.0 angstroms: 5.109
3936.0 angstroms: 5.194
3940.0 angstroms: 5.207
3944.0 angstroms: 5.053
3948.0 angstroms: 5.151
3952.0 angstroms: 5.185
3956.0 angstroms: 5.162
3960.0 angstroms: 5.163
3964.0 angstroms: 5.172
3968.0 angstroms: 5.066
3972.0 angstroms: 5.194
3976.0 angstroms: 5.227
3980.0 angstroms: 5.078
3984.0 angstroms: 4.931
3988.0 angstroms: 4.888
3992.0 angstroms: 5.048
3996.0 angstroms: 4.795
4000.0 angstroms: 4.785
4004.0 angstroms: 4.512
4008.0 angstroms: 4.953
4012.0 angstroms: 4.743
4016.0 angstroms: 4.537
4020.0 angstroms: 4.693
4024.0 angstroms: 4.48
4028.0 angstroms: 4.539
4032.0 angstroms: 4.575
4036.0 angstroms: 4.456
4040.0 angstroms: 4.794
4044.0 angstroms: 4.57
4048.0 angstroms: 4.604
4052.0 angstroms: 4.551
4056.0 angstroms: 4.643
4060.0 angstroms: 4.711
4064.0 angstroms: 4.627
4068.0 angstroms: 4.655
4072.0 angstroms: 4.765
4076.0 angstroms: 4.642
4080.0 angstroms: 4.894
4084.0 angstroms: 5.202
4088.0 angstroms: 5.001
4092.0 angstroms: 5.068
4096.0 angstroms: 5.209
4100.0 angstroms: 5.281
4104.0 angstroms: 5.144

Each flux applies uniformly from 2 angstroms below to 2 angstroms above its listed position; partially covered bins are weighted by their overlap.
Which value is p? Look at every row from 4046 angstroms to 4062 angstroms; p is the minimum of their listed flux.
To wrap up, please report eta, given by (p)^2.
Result 21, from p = 4.551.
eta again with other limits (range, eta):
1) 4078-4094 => 24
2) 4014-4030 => 20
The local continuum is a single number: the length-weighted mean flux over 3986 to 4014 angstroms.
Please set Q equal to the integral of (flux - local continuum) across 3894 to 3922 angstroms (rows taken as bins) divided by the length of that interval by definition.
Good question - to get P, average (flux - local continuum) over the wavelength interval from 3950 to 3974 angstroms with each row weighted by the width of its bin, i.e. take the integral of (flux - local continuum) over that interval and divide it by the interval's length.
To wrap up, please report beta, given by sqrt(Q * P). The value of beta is 0.40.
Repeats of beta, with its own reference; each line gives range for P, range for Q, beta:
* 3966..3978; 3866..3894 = 0.51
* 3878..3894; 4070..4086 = 0.21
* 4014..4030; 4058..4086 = 0.09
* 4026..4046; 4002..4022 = 0.17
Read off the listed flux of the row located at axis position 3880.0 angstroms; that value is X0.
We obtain 5.422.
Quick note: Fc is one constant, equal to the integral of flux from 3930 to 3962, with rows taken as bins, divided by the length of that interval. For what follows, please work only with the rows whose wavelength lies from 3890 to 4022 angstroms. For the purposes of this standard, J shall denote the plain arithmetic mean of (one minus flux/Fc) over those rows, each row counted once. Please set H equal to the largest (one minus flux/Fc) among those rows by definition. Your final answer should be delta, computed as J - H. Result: -0.111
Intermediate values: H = 0.12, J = 0.01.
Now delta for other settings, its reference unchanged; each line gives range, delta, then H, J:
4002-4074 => -0.034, 0.14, 0.10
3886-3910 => -0.047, -0.01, -0.05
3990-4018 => -0.050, 0.12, 0.07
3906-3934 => -0.013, 0.01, 0.00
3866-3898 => -0.030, -0.05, -0.08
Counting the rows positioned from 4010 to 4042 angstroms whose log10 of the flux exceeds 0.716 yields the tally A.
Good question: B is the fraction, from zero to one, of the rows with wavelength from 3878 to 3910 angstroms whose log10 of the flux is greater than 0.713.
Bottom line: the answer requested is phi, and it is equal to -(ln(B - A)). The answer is 0.00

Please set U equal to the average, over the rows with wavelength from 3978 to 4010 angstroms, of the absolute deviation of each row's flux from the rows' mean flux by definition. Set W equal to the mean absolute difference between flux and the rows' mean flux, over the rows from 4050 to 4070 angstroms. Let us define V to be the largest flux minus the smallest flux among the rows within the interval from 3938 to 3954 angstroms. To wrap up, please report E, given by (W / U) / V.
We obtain 2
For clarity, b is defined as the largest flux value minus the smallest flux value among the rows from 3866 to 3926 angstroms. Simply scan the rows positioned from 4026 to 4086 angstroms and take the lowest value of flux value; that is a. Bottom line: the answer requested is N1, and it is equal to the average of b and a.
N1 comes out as 2.53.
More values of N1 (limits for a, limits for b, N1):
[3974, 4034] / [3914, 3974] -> 2.35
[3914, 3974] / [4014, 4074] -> 2.70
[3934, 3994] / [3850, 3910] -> 2.74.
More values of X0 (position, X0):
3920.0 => 5.175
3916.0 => 5.265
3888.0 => 5.549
